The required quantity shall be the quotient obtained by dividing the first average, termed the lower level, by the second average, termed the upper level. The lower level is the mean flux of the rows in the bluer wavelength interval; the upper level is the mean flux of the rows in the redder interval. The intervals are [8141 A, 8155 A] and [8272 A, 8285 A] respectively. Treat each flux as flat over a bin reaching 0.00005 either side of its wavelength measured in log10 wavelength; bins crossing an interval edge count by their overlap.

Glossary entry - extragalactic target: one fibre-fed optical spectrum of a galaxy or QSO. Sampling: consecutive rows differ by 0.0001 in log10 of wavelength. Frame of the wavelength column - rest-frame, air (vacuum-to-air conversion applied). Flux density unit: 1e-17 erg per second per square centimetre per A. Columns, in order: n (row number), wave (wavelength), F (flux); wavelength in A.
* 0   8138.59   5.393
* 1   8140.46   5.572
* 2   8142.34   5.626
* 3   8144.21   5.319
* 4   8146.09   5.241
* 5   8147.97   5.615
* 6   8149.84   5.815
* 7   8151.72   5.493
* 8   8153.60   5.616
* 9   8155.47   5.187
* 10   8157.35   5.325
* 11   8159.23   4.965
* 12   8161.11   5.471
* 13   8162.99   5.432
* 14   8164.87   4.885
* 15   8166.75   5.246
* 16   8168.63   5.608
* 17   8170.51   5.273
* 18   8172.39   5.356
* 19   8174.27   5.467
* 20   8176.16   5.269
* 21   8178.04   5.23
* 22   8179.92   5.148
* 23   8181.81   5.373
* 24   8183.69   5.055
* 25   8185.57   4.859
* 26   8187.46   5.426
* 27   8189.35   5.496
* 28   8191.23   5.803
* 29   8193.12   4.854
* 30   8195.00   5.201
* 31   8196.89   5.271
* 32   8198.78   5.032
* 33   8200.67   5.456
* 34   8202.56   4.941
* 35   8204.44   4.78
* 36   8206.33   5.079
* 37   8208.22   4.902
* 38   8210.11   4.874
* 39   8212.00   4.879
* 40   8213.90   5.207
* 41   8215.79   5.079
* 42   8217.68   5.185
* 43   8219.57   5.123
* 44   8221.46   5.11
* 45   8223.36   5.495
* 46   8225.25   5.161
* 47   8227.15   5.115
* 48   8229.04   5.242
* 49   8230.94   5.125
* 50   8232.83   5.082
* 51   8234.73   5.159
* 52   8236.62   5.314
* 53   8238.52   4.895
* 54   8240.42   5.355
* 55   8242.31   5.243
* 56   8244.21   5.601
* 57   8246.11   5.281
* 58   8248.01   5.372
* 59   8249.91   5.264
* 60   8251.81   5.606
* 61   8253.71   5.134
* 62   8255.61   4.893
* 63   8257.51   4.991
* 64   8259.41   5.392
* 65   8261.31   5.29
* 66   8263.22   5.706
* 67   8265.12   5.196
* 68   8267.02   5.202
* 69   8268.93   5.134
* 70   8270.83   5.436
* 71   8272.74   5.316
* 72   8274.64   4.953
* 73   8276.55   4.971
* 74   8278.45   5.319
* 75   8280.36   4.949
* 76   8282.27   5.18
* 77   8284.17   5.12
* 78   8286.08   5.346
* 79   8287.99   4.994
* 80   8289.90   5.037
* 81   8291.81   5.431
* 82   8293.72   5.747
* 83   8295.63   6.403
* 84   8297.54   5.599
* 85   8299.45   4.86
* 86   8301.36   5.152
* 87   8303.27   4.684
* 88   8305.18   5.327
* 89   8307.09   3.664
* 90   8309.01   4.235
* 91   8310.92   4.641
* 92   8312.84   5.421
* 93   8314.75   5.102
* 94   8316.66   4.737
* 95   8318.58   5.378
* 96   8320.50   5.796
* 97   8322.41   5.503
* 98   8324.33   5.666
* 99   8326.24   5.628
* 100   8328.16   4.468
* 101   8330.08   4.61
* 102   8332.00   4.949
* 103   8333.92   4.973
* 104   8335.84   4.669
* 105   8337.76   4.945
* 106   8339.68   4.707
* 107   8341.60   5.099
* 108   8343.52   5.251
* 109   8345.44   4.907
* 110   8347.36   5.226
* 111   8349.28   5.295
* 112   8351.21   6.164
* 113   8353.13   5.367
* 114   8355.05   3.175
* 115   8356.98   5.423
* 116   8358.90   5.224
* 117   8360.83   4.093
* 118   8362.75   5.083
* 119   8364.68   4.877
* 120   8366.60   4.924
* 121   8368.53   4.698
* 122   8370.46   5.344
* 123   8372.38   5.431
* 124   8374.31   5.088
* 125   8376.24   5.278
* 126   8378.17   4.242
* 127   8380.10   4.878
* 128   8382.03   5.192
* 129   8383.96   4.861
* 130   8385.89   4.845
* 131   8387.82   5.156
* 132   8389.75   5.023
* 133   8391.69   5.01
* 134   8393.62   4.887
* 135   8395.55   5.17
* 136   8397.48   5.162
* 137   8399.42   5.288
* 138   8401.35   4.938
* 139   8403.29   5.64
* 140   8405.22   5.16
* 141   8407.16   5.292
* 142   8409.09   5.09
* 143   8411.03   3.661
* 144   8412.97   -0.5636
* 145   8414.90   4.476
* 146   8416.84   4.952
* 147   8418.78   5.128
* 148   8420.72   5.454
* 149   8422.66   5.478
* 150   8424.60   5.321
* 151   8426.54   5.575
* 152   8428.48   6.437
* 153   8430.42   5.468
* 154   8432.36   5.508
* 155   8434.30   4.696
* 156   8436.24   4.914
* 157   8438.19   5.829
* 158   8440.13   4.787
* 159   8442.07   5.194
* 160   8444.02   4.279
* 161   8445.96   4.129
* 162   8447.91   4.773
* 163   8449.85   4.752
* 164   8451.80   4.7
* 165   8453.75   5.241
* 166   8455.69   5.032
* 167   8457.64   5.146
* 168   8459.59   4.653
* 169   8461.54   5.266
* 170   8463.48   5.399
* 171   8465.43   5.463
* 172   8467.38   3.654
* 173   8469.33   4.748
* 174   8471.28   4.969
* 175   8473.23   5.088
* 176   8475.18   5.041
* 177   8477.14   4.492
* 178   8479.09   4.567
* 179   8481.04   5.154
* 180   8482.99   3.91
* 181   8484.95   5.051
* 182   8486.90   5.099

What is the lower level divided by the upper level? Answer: 1.08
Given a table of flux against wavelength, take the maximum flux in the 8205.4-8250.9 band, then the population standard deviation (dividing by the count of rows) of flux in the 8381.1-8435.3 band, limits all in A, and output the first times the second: 6.5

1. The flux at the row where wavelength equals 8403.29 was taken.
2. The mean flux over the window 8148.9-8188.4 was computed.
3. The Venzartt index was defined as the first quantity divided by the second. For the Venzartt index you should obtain 1.06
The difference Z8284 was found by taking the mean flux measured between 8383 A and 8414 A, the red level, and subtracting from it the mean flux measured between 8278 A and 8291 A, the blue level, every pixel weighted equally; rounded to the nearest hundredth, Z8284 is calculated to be -0.47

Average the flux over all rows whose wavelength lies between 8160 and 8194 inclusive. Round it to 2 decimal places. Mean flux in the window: 5.29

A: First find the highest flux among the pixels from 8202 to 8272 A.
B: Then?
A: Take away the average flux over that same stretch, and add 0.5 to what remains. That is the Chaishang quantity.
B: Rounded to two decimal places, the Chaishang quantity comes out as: 1.02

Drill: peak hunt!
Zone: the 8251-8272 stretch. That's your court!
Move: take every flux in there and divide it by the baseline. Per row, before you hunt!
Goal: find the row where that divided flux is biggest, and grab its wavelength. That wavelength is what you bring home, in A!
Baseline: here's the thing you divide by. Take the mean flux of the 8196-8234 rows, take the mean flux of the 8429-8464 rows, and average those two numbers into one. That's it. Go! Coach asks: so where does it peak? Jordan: 8263.22 A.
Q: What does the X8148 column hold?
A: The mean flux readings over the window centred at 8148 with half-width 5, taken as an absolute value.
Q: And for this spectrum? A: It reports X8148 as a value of 5.50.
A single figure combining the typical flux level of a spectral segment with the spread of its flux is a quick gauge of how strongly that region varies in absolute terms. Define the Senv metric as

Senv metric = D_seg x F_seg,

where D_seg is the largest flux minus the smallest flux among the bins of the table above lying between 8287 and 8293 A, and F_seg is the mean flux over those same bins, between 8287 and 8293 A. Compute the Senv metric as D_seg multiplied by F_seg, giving 2.3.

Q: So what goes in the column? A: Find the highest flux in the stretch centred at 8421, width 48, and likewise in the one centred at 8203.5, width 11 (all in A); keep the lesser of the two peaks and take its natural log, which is 1.70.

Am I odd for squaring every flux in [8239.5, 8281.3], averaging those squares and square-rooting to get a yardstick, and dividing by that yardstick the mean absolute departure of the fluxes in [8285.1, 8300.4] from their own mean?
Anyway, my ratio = 0.07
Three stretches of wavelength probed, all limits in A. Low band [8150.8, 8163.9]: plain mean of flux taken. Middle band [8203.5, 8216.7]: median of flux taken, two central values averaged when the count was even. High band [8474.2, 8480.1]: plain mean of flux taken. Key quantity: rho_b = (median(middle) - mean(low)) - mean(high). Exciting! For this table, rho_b -5.2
